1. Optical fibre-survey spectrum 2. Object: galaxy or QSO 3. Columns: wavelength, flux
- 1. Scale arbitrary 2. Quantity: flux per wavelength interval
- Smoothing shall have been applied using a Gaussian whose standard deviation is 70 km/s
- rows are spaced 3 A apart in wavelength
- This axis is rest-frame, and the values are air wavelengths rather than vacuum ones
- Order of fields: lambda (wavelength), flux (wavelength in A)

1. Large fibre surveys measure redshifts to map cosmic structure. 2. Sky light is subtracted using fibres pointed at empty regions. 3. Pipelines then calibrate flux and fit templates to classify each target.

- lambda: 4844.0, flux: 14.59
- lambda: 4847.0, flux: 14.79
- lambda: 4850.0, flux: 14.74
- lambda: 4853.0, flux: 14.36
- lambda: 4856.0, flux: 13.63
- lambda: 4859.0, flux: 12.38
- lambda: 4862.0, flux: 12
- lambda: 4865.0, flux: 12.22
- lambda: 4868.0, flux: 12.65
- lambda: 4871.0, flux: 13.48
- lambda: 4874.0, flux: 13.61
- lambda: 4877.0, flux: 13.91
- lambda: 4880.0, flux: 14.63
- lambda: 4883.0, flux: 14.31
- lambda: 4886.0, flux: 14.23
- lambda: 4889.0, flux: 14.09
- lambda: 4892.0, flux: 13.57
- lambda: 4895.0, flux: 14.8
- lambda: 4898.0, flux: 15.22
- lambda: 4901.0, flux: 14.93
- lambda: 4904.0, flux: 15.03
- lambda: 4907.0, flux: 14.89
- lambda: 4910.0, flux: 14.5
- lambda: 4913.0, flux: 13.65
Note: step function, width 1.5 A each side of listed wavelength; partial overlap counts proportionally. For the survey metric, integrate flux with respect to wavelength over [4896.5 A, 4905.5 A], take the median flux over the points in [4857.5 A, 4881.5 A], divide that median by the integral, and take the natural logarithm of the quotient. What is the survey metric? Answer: -2.34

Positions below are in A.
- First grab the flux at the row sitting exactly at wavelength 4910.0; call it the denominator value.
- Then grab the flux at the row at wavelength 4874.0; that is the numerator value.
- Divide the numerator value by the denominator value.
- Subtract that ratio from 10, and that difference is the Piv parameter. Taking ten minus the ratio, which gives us 9.06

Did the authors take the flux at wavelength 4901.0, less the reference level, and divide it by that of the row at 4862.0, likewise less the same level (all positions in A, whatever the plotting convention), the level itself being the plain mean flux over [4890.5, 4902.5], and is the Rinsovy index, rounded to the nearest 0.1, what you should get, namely -0.1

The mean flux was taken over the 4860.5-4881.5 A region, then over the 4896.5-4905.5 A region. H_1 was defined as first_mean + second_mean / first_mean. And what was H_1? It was 14.4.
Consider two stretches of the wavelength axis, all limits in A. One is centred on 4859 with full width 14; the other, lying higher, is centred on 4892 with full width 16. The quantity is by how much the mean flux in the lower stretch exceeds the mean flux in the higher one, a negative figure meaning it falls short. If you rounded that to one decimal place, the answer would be -1.5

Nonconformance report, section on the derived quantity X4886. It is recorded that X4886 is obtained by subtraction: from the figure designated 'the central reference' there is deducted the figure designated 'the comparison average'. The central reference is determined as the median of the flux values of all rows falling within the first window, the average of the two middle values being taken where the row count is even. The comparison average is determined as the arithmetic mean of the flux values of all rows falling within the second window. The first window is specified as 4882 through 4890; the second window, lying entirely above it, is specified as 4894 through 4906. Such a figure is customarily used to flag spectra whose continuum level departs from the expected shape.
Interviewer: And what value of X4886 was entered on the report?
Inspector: -0.77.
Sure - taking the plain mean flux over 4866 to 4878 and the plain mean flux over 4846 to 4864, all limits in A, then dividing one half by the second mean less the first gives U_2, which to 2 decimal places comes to 2.11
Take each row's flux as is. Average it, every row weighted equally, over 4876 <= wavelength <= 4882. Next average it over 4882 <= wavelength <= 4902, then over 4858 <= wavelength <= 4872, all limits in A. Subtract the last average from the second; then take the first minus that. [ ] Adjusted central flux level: 12.4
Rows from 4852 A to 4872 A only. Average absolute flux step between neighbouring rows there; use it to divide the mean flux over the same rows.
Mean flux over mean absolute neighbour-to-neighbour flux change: 20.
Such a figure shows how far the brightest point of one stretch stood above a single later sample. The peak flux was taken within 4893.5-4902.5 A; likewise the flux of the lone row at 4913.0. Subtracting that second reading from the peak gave 1.6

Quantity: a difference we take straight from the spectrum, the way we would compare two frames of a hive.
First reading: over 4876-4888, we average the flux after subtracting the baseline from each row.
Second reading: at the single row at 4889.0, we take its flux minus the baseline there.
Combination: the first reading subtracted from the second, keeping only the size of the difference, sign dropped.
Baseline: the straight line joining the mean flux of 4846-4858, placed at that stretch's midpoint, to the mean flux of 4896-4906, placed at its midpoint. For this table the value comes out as 0.3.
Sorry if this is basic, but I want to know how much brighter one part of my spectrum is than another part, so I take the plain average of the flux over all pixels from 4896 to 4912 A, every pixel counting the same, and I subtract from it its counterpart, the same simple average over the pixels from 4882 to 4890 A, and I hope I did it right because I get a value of 0.7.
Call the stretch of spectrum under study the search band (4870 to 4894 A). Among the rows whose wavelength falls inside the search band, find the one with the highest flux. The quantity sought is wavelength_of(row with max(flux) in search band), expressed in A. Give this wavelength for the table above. 4880.0 A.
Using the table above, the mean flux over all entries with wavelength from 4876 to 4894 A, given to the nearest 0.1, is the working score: 14.1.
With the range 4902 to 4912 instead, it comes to 14.8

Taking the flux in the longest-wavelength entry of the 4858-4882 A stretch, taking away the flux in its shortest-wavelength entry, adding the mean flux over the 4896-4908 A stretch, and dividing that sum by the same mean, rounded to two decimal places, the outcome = 1.15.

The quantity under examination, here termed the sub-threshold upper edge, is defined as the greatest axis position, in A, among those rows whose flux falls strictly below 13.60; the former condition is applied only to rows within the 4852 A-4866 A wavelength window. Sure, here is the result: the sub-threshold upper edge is 4865.0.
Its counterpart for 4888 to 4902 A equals 4892.0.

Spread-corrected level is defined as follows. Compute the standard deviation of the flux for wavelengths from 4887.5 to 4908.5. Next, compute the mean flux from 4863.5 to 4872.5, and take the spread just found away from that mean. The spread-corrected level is 12.2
